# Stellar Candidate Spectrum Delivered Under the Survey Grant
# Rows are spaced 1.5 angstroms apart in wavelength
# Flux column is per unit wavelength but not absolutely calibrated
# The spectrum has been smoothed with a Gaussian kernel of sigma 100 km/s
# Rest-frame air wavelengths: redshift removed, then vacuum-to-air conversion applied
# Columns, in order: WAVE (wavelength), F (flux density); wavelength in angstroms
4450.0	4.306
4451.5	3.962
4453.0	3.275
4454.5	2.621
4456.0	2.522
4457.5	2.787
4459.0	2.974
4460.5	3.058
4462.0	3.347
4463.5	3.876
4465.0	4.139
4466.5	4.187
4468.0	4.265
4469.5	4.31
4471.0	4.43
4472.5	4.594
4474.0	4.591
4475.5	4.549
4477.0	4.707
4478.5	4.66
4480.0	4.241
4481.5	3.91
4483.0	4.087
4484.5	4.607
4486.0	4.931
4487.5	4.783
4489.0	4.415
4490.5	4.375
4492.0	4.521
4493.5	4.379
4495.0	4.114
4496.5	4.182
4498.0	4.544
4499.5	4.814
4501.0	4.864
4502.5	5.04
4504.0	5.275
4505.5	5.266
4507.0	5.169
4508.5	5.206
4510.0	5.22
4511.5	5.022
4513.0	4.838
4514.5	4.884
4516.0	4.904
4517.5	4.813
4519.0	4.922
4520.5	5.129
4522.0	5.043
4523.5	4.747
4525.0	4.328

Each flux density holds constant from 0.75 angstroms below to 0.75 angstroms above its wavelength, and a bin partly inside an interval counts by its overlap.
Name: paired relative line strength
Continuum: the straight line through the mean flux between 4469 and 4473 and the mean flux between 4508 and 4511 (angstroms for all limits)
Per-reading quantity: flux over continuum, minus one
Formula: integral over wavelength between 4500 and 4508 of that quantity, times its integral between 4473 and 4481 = 0.00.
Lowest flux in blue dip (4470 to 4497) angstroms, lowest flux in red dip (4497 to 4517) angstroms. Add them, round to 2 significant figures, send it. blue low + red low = 8.5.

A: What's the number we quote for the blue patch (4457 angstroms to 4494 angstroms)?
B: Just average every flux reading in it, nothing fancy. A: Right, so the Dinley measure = 4.2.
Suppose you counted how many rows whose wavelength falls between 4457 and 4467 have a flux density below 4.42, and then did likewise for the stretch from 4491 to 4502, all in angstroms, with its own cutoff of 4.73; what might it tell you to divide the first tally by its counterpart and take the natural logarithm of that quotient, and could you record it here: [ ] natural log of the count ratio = 0.34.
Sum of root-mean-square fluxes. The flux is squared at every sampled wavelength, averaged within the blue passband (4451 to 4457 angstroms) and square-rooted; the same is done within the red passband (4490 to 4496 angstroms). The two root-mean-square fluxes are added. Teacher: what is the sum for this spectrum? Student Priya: 7.5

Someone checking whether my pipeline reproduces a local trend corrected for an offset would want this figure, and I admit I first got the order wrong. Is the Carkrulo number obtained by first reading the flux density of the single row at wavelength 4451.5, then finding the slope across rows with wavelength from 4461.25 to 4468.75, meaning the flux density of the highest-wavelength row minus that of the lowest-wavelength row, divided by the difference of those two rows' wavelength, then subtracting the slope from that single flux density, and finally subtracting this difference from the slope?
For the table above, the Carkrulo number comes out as -3.7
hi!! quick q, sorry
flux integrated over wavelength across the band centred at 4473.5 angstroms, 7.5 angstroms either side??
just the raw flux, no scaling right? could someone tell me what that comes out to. 67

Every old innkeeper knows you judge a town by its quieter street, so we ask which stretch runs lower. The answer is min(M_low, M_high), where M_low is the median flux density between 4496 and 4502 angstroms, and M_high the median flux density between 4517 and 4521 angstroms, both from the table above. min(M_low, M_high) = 4.68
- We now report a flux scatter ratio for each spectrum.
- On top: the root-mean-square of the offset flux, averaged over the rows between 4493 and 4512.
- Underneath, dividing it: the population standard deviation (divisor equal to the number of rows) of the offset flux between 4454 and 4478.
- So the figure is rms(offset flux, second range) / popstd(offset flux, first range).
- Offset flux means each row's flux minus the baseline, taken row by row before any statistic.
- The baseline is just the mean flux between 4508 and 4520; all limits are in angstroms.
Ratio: 0.6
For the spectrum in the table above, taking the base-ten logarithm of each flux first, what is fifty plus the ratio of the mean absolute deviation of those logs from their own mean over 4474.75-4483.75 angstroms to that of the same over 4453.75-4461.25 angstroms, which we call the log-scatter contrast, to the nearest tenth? 51.0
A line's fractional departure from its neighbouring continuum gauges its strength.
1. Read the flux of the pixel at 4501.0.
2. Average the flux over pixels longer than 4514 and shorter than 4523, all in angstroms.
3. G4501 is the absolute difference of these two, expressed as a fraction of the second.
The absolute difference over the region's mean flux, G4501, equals 0.02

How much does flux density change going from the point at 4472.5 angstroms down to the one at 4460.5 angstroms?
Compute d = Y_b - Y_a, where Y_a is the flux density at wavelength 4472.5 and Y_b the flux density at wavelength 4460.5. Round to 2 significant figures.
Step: -1.5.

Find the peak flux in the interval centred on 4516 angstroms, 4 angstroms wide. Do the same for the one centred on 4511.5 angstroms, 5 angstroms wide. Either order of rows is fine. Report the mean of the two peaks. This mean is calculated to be 5.06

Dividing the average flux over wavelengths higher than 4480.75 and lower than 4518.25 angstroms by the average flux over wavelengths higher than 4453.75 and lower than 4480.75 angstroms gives 1.22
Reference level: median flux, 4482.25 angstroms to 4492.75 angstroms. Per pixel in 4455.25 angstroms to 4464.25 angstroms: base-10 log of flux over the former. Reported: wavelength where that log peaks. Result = 4463.5 angstroms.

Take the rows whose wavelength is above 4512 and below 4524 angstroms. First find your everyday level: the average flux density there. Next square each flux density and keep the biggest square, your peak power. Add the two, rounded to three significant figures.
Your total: 31.2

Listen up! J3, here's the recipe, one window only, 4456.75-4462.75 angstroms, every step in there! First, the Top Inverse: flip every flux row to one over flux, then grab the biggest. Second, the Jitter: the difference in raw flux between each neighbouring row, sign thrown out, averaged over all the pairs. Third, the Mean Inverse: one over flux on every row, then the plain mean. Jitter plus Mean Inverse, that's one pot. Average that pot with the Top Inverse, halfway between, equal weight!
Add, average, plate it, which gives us 0.44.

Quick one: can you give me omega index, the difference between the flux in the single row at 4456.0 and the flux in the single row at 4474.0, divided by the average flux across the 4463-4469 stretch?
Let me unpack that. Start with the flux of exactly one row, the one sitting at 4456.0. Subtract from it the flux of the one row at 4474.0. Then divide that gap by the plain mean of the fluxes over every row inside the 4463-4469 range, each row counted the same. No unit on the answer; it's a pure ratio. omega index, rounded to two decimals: -0.50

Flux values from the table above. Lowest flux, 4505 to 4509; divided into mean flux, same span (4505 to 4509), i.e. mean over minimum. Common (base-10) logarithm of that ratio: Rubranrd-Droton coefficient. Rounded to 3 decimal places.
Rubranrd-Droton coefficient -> 0.004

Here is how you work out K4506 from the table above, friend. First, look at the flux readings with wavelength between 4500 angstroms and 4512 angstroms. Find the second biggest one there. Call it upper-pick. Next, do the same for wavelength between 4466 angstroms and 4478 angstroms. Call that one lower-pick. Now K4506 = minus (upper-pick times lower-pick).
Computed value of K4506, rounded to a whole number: -24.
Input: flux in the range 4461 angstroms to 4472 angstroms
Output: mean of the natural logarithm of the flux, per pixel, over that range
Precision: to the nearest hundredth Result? 1.40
